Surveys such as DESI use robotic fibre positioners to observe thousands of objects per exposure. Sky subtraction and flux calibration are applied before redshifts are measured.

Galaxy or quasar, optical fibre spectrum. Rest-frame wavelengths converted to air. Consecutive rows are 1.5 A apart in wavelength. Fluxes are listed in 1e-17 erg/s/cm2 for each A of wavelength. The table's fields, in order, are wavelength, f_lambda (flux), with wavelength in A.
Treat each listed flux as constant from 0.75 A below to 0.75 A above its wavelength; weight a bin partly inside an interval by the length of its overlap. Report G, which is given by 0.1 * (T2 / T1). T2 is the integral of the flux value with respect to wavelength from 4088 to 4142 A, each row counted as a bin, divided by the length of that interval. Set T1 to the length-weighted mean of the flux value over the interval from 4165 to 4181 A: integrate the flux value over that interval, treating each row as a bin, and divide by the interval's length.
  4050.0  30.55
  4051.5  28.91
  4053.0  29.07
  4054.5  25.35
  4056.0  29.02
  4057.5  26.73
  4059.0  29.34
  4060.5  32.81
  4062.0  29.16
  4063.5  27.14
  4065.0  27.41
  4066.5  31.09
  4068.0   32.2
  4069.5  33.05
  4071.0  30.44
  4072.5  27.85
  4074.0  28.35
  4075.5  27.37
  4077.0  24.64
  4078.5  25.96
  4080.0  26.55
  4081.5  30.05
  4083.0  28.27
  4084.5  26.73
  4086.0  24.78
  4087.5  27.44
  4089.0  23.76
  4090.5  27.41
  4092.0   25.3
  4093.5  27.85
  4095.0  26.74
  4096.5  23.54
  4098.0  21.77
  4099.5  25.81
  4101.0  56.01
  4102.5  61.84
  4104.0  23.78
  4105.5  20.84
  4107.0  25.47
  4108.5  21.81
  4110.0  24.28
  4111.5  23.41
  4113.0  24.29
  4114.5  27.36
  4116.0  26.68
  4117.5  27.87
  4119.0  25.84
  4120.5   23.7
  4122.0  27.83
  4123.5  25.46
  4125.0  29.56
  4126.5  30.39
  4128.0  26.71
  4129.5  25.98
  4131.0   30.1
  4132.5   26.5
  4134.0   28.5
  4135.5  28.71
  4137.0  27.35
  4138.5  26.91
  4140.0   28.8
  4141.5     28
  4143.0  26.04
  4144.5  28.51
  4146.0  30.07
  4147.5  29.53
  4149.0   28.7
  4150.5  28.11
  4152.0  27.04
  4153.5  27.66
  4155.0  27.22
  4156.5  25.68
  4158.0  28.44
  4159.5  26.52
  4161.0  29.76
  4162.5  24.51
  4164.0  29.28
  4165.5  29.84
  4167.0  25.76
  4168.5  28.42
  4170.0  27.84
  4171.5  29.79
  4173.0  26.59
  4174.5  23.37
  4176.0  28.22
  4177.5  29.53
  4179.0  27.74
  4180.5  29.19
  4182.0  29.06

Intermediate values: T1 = 27.8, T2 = 27.9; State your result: 0.101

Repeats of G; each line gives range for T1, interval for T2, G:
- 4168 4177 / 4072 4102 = 0.103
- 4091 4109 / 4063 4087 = 0.094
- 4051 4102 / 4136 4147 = 0.098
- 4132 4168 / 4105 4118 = 0.089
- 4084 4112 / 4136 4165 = 0.098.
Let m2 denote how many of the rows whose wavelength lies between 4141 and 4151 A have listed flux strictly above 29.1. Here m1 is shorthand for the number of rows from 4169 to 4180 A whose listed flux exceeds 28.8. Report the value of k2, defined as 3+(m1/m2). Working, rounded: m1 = 2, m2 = 2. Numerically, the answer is 4.0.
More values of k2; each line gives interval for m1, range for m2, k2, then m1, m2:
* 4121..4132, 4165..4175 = 4.5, 3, 2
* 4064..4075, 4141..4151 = 5.0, 4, 2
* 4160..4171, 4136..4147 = 6.0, 3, 1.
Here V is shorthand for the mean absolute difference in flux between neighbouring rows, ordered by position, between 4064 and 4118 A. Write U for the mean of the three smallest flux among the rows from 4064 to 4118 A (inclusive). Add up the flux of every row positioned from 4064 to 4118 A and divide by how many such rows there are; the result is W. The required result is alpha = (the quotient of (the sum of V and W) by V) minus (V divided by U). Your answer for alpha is 7.6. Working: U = 21.5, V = 4.1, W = 28.3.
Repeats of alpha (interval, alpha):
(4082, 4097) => 11.4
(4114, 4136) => 13.0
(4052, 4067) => 11.1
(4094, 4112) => 3.9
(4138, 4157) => 24.3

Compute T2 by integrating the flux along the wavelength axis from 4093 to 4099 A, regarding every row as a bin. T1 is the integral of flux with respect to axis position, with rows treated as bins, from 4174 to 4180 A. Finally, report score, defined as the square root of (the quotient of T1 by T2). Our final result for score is 1.05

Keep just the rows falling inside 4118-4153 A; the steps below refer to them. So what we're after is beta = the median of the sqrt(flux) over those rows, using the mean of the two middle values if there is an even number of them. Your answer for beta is 5.29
